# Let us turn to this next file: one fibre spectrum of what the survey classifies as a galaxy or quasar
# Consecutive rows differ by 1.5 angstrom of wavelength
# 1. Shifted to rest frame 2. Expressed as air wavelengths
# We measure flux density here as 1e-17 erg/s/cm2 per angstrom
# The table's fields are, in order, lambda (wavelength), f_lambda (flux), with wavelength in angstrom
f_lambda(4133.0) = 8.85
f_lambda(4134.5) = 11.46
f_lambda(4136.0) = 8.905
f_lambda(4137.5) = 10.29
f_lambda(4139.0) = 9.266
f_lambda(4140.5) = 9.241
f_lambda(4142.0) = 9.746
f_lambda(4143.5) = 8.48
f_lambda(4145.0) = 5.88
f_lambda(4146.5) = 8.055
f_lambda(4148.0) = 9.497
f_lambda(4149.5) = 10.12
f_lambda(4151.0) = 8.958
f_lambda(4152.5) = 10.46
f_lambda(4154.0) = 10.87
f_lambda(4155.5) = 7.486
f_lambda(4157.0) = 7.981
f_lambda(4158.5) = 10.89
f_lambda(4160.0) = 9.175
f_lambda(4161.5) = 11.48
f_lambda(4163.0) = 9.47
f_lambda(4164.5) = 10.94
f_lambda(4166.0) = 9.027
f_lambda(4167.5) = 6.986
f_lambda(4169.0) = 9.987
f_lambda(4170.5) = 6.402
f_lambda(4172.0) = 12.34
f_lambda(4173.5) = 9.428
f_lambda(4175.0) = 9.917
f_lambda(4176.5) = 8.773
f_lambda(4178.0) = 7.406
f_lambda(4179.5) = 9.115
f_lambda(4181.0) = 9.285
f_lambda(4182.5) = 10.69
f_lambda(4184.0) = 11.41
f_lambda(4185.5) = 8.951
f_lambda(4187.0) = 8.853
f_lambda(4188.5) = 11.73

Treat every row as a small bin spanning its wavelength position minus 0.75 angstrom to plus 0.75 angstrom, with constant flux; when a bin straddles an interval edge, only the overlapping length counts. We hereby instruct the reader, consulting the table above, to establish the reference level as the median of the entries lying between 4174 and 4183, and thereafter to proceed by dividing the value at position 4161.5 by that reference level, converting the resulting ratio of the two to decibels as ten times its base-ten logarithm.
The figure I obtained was 1.0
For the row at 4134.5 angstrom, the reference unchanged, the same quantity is 1.0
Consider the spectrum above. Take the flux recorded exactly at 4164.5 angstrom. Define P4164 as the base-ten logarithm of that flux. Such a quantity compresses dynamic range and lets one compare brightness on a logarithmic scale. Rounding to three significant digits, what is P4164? 1.04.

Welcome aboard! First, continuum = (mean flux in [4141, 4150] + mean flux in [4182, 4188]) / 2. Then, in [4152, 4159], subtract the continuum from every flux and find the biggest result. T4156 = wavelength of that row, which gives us 4158.5 angstrom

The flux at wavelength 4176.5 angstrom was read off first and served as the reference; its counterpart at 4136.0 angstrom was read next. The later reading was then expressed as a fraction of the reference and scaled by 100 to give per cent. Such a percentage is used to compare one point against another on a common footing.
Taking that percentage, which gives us 102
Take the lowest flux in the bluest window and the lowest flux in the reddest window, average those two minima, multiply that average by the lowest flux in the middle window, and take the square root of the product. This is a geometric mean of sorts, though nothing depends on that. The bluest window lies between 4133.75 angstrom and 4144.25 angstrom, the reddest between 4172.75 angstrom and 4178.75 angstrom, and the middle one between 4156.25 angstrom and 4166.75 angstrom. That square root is 7.96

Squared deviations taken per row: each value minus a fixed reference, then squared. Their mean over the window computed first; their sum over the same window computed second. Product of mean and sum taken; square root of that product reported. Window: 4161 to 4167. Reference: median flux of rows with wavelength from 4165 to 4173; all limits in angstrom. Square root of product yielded 4.9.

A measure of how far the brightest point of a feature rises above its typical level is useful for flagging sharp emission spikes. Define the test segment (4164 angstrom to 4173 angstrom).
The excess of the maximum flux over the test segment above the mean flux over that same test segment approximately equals 3.1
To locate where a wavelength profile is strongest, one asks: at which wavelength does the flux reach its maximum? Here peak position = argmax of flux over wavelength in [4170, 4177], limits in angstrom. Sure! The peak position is 4172.0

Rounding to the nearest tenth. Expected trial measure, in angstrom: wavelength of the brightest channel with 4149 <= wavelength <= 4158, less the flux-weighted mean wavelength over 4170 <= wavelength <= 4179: -20.2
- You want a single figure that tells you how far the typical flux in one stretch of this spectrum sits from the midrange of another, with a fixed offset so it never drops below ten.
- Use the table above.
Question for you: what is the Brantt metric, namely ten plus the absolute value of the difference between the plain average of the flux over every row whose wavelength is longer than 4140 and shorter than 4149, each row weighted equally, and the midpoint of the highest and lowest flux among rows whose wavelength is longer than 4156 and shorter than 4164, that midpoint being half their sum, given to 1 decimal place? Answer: 11.2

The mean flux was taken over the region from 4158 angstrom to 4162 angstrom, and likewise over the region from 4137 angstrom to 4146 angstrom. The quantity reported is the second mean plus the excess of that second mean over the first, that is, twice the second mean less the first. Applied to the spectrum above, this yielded 7.1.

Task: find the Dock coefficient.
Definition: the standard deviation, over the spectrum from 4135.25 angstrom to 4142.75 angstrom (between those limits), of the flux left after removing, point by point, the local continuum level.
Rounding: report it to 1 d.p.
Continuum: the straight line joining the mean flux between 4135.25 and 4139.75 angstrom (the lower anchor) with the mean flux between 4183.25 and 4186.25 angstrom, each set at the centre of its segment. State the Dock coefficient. 0.5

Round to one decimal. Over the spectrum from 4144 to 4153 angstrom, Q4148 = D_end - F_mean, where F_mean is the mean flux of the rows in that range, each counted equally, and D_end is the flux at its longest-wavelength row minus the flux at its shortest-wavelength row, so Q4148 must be -4.2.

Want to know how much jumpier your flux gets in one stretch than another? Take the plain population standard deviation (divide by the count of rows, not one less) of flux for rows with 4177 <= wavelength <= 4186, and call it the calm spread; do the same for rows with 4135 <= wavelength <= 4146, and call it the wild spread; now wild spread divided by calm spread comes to 1.02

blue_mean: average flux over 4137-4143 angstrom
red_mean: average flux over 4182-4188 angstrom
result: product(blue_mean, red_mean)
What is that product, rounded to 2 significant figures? 96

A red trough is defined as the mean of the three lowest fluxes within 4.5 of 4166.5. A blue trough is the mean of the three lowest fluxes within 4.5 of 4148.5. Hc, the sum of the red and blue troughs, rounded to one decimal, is 15.1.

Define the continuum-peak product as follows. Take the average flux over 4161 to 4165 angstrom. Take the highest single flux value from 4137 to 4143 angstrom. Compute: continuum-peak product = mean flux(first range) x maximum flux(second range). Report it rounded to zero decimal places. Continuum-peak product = 109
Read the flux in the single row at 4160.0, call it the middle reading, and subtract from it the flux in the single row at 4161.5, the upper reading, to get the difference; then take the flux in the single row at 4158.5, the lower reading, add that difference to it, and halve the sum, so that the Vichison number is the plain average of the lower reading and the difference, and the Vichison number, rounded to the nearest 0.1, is 4.3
